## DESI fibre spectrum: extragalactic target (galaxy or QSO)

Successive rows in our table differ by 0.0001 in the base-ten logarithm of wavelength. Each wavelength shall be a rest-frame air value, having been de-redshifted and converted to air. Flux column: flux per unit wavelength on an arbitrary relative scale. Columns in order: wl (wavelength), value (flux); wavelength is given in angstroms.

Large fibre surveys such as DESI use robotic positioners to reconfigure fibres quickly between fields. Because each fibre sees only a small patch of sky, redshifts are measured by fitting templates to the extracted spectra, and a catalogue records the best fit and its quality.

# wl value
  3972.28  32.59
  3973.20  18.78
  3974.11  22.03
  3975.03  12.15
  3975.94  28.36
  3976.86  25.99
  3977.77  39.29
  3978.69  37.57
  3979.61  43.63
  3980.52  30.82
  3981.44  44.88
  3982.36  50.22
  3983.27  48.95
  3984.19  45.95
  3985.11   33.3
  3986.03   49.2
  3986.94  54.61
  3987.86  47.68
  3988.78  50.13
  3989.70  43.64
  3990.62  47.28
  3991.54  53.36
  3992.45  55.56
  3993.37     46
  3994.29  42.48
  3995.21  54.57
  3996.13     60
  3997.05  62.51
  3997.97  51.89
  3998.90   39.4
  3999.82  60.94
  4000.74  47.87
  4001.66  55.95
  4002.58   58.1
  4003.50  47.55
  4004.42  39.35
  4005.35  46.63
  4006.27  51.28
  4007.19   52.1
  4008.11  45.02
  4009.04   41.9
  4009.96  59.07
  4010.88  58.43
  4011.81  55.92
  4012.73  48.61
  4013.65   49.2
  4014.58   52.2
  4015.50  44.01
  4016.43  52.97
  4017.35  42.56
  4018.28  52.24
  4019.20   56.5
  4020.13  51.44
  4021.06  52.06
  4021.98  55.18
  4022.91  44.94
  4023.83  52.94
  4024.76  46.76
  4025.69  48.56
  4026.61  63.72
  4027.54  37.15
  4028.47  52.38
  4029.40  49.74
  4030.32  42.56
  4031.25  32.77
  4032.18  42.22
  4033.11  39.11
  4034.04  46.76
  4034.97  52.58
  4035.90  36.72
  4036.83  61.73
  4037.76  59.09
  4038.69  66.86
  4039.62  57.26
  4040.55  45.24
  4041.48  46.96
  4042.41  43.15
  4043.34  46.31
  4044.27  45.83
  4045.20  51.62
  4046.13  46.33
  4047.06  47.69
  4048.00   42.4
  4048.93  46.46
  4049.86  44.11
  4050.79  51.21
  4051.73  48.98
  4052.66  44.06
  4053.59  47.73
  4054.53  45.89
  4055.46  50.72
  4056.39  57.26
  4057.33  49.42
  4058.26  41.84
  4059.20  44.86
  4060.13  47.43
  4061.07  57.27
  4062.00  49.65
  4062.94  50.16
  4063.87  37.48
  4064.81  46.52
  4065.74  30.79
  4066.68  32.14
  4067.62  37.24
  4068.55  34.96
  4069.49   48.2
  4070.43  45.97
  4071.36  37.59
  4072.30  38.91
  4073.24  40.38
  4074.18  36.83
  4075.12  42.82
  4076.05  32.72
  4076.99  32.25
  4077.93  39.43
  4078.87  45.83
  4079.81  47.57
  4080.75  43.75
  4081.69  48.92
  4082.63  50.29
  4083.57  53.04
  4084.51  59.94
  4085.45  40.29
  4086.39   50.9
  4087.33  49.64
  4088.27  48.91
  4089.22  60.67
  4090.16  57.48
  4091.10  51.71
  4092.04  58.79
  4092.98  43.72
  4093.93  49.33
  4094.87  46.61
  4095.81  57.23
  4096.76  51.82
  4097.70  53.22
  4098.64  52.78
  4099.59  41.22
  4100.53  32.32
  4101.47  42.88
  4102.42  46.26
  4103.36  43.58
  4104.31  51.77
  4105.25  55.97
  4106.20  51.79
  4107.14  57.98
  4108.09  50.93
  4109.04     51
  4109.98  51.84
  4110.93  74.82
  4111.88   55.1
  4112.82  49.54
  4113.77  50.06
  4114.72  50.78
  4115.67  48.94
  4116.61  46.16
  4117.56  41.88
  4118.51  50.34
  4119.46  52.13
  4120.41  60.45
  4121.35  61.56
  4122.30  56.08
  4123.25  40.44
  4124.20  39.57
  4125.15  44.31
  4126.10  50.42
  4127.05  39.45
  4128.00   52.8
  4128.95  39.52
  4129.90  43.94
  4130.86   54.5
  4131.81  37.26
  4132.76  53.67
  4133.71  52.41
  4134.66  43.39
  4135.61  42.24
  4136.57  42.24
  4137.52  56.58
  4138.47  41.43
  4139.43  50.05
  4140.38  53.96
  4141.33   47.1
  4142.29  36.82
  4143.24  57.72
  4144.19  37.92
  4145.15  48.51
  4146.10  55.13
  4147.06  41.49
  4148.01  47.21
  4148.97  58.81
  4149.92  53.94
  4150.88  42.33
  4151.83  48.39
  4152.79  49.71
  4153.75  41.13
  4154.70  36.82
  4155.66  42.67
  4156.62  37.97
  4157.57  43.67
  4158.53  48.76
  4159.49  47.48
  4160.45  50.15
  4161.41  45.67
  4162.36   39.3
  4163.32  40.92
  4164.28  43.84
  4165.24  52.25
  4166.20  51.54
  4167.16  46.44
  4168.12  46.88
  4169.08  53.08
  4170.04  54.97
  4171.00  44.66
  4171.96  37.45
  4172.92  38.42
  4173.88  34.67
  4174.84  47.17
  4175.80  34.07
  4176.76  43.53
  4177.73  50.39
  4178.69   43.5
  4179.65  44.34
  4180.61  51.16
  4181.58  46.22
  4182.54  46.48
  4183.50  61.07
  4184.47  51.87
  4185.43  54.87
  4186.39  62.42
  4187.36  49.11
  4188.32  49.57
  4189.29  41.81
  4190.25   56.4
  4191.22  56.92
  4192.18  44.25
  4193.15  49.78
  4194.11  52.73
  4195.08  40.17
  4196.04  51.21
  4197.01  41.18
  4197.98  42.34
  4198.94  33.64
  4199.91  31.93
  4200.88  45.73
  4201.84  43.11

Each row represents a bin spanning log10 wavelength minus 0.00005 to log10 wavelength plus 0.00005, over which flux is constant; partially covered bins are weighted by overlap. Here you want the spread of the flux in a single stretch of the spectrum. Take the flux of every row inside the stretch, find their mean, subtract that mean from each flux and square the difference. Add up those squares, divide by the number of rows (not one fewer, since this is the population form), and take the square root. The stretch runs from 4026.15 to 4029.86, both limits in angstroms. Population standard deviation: 9.4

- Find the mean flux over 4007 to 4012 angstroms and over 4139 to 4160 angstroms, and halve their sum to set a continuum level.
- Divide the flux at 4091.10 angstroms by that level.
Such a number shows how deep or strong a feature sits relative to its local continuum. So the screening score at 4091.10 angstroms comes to 1.05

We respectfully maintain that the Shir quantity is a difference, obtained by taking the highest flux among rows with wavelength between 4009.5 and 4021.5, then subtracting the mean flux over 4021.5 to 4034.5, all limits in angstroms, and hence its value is 12.3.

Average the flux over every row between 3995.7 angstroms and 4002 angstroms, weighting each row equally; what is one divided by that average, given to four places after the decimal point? 0.0185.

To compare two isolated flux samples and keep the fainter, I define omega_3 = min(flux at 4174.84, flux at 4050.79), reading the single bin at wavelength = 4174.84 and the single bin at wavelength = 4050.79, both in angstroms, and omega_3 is 47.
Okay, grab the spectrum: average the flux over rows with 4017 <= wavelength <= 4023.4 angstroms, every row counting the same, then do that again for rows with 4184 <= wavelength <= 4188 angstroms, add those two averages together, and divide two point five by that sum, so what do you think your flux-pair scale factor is 0.0237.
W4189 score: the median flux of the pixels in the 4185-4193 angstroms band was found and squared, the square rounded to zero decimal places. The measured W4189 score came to 2727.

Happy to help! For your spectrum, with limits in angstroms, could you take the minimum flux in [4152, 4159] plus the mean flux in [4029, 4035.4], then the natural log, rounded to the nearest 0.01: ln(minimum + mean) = 4.39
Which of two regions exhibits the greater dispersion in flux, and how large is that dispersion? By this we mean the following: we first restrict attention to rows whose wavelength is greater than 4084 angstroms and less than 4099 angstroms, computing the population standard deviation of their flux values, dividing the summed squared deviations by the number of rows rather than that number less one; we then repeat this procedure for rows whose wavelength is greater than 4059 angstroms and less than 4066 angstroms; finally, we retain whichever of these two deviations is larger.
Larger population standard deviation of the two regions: 7.6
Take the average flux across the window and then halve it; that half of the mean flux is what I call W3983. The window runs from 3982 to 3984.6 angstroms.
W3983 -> 24.2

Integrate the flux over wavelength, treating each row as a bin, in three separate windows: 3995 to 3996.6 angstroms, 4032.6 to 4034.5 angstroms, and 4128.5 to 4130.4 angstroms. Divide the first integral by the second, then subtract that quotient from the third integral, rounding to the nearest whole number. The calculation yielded 78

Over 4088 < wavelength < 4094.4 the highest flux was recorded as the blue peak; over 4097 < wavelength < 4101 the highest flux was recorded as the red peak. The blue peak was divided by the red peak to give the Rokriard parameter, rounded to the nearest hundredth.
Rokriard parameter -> 1.14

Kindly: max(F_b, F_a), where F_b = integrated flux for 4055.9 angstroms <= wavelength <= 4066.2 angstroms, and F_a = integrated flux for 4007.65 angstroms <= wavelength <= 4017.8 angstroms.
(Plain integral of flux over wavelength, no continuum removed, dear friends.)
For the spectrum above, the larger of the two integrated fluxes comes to 508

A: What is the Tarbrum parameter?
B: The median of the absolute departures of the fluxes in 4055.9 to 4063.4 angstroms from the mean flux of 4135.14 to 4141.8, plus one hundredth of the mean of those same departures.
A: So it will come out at 2.7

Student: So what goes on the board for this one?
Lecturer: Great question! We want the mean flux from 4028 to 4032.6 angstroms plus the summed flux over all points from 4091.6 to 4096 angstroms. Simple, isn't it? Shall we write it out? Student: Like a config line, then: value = 300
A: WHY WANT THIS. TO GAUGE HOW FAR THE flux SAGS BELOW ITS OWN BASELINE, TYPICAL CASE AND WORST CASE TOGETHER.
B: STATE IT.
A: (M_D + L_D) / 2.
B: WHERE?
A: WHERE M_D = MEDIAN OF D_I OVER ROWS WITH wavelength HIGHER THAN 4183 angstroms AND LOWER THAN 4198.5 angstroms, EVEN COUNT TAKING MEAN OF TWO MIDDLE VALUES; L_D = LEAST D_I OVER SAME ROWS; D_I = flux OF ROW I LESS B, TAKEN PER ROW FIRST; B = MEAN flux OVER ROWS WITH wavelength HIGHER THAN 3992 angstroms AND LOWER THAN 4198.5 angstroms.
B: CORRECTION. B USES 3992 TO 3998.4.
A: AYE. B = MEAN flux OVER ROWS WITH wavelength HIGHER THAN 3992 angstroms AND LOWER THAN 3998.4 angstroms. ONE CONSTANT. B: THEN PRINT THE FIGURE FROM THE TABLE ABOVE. -8.0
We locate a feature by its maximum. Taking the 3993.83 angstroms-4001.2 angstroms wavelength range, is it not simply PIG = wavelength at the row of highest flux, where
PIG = 3997.05 angstroms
